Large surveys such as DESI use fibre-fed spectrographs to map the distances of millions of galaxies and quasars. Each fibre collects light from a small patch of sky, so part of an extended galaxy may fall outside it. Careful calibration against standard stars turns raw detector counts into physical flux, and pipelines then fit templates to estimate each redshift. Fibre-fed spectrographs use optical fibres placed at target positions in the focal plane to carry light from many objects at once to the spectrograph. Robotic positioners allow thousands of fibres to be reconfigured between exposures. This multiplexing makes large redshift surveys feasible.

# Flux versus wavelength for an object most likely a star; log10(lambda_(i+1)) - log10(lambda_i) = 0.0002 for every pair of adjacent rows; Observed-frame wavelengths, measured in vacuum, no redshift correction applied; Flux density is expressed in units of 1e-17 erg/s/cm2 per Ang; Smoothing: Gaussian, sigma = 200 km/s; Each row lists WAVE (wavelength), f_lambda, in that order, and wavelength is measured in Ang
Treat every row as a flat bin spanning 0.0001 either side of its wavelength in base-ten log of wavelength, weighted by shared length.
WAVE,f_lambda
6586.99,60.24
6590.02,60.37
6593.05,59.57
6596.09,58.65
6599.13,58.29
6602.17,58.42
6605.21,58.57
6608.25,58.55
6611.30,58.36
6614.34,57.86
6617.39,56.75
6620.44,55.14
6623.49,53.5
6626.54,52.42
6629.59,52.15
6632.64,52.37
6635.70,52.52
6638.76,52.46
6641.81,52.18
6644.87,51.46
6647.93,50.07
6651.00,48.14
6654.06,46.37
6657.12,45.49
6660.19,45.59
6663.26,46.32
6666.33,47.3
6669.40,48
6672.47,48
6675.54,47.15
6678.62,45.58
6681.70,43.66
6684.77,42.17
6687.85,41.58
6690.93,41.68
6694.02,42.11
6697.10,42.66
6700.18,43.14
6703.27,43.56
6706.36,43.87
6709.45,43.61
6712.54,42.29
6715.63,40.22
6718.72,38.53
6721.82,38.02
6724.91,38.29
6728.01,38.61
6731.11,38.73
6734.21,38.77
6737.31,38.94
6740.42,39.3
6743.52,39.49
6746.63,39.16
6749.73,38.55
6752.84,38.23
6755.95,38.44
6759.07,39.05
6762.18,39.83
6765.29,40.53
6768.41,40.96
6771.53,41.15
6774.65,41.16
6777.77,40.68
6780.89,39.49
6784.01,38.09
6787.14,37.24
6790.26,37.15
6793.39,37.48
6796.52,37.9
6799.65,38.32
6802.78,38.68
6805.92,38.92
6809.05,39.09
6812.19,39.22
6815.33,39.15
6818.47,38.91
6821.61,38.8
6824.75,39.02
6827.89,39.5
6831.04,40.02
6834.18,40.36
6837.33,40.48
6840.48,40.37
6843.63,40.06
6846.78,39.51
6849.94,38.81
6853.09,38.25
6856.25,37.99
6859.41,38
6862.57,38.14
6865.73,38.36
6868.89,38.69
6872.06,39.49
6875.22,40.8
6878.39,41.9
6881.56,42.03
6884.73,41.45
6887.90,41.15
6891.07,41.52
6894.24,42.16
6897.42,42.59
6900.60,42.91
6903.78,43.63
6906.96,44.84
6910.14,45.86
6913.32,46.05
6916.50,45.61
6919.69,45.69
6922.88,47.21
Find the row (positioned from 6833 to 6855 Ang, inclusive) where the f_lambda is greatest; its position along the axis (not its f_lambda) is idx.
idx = 6837.33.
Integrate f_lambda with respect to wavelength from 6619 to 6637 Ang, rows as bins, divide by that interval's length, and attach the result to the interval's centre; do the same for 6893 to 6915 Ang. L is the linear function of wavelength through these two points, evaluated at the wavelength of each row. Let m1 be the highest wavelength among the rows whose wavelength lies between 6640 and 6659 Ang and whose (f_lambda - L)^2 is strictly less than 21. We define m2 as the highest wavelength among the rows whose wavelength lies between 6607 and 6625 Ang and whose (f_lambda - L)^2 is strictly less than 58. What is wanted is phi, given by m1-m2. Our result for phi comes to 27.5 Ang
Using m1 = 6651.00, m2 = 6623.49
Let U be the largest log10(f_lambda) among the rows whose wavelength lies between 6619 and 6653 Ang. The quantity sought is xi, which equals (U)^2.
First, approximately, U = 1.74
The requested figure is 3.0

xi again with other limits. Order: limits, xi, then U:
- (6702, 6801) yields 2.7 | 1.64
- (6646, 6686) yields 2.9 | 1.70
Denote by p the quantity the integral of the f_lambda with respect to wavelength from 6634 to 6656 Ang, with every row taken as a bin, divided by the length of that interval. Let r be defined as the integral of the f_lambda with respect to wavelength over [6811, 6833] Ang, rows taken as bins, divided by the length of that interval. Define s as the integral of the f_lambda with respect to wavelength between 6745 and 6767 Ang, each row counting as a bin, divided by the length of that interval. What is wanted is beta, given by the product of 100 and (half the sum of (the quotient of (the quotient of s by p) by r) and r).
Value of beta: 1964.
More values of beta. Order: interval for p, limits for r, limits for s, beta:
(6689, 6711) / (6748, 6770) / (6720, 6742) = 1970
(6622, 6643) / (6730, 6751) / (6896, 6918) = 1952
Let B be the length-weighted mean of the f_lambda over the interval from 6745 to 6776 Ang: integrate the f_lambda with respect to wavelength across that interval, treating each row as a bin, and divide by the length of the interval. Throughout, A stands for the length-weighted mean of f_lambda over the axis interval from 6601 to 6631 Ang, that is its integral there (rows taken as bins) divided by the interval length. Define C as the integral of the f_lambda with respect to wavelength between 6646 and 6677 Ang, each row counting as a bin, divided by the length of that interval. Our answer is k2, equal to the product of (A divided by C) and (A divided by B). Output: 1.7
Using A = 56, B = 39.7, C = 47.3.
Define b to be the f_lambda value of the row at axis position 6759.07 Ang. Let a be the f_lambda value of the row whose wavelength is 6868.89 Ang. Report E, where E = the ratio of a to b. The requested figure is 0.99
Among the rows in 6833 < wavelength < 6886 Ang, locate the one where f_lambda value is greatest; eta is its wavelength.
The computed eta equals 6881.56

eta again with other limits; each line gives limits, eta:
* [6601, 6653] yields 6605.21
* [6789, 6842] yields 6837.33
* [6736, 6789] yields 6774.65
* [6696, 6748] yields 6706.36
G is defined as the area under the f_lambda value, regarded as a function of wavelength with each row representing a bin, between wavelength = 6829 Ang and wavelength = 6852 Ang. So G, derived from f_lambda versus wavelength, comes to 918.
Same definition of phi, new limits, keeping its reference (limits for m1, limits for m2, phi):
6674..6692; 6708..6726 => -33.9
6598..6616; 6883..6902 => -286.3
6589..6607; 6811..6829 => -225.7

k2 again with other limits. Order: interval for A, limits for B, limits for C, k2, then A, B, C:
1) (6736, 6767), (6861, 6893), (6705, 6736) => 0.9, 39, 40.4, 40.1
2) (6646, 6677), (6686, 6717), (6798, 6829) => 1.4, 47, 42.5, 39.0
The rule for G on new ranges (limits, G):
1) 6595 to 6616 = 1226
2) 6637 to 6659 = 1087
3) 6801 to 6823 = 857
